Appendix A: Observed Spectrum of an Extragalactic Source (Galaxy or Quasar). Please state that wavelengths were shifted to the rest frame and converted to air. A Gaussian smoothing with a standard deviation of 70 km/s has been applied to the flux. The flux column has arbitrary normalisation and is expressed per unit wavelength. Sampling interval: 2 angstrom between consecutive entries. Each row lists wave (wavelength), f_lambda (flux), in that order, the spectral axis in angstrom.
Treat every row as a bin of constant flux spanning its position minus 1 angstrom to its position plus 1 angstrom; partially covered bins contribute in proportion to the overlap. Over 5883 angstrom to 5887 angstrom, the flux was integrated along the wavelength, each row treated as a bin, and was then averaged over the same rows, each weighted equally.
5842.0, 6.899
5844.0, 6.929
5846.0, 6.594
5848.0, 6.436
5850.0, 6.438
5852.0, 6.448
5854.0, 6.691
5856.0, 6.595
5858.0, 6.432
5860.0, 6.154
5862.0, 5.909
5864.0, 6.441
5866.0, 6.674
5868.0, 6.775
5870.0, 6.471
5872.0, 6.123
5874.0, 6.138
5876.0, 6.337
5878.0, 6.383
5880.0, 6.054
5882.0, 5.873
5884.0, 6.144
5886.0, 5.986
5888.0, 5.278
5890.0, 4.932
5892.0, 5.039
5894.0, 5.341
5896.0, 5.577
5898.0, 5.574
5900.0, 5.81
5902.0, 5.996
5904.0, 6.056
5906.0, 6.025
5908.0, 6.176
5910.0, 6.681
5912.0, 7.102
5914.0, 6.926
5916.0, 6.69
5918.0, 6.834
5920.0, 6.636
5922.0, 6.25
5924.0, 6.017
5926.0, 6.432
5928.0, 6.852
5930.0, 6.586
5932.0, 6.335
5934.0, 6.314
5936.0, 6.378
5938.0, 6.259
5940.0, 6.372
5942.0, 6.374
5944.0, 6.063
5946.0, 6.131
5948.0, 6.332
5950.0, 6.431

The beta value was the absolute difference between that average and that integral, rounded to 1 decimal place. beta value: 18.2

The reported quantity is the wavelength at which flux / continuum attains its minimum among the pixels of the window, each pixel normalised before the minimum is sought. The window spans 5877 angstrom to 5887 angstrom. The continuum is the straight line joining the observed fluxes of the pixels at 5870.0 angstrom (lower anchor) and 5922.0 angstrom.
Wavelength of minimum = 5882.0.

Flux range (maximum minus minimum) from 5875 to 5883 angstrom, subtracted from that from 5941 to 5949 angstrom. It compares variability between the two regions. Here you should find -0.20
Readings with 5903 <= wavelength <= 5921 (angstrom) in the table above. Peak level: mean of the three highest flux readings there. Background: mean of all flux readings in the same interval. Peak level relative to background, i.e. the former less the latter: 0.38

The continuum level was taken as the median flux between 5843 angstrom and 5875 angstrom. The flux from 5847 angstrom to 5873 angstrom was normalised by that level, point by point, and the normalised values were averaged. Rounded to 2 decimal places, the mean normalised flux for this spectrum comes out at 1.00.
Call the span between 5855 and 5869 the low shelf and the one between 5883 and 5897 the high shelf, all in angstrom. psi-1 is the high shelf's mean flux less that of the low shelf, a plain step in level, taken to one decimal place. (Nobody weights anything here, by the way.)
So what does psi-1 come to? -1.0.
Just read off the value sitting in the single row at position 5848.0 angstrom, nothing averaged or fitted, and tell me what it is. 6.436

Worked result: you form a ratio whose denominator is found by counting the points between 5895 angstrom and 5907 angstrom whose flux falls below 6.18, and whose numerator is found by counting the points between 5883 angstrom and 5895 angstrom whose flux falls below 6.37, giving 1.0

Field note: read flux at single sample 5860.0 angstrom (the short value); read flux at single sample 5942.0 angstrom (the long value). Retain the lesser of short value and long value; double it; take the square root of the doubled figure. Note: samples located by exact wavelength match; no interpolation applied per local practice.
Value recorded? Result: 3.508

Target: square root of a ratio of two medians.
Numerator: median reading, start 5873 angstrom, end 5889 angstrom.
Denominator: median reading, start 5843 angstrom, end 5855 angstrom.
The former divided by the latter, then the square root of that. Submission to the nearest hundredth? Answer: 0.97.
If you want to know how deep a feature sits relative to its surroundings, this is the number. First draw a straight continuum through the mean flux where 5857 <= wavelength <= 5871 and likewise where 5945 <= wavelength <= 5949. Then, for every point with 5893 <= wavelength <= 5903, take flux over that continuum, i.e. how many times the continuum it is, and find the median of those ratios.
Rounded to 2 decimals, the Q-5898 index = 0.88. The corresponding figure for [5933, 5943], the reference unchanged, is 1.02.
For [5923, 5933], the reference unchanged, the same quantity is 1.02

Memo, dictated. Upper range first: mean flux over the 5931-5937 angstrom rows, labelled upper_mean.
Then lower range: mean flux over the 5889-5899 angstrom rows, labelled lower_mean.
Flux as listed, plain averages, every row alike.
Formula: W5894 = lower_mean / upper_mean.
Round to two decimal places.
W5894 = 0.83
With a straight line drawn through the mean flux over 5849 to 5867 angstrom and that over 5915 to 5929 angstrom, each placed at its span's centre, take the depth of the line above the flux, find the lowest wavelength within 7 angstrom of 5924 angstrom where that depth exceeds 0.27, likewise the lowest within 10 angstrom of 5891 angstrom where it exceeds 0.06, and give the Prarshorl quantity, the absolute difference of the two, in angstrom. 40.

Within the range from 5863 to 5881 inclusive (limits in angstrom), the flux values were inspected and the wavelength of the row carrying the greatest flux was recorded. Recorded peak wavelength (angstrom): 5868.0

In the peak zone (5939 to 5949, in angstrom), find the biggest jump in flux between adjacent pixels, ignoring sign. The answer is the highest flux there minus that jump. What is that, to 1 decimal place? 6.1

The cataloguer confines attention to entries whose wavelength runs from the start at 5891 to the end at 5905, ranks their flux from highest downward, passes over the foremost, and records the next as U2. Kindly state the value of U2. 5.996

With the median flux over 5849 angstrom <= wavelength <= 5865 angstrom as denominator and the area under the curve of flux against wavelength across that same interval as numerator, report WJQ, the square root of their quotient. 4.0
